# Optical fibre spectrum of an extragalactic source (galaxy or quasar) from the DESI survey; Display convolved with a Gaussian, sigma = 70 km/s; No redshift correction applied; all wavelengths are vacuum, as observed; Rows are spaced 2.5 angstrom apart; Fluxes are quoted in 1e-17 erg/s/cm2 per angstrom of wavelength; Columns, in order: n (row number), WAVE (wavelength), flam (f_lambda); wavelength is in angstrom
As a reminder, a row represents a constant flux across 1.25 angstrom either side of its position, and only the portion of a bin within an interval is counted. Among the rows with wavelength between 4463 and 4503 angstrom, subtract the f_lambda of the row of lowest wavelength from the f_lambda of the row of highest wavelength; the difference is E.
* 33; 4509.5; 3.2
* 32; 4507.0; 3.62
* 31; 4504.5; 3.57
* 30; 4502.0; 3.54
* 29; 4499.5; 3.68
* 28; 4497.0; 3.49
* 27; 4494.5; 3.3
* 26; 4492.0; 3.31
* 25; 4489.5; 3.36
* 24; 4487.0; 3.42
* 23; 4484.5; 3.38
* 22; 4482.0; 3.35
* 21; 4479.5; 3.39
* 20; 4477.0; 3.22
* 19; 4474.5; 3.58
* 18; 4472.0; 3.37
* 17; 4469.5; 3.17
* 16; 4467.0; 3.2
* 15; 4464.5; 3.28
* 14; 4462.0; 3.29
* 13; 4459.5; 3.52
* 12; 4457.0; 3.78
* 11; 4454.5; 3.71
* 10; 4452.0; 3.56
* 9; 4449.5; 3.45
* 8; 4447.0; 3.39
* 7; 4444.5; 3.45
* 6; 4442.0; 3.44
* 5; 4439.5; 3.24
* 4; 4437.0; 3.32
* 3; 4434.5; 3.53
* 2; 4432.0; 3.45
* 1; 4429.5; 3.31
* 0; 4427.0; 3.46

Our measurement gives 0.26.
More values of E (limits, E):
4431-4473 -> -0.08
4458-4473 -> -0.15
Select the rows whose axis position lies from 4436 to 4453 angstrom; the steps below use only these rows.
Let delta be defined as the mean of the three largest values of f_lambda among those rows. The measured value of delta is 3.49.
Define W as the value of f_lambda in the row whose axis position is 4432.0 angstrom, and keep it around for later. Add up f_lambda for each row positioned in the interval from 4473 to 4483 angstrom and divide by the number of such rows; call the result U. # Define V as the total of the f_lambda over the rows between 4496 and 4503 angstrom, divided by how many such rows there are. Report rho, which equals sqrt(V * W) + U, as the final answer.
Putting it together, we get 6.89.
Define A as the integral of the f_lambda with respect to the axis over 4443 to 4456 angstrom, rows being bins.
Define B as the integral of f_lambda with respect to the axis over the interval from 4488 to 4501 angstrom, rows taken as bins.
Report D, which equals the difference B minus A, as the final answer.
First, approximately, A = 45.7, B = 44.6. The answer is -1.1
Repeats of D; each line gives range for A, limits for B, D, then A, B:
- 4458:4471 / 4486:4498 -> -2.5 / 42.9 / 40.5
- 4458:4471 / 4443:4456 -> 2.8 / 42.9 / 45.7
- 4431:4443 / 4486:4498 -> -0.3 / 40.7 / 40.5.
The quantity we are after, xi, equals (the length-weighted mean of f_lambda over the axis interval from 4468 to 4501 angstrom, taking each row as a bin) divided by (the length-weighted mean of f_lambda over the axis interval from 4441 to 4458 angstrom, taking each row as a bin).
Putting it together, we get 0.96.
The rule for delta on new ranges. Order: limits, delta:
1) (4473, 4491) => 3.46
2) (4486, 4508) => 3.62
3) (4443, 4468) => 3.68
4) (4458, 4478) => 3.49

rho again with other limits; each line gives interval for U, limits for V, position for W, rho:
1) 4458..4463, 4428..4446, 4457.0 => 6.99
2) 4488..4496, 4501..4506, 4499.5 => 6.94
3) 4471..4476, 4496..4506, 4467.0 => 6.85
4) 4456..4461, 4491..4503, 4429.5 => 7.04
